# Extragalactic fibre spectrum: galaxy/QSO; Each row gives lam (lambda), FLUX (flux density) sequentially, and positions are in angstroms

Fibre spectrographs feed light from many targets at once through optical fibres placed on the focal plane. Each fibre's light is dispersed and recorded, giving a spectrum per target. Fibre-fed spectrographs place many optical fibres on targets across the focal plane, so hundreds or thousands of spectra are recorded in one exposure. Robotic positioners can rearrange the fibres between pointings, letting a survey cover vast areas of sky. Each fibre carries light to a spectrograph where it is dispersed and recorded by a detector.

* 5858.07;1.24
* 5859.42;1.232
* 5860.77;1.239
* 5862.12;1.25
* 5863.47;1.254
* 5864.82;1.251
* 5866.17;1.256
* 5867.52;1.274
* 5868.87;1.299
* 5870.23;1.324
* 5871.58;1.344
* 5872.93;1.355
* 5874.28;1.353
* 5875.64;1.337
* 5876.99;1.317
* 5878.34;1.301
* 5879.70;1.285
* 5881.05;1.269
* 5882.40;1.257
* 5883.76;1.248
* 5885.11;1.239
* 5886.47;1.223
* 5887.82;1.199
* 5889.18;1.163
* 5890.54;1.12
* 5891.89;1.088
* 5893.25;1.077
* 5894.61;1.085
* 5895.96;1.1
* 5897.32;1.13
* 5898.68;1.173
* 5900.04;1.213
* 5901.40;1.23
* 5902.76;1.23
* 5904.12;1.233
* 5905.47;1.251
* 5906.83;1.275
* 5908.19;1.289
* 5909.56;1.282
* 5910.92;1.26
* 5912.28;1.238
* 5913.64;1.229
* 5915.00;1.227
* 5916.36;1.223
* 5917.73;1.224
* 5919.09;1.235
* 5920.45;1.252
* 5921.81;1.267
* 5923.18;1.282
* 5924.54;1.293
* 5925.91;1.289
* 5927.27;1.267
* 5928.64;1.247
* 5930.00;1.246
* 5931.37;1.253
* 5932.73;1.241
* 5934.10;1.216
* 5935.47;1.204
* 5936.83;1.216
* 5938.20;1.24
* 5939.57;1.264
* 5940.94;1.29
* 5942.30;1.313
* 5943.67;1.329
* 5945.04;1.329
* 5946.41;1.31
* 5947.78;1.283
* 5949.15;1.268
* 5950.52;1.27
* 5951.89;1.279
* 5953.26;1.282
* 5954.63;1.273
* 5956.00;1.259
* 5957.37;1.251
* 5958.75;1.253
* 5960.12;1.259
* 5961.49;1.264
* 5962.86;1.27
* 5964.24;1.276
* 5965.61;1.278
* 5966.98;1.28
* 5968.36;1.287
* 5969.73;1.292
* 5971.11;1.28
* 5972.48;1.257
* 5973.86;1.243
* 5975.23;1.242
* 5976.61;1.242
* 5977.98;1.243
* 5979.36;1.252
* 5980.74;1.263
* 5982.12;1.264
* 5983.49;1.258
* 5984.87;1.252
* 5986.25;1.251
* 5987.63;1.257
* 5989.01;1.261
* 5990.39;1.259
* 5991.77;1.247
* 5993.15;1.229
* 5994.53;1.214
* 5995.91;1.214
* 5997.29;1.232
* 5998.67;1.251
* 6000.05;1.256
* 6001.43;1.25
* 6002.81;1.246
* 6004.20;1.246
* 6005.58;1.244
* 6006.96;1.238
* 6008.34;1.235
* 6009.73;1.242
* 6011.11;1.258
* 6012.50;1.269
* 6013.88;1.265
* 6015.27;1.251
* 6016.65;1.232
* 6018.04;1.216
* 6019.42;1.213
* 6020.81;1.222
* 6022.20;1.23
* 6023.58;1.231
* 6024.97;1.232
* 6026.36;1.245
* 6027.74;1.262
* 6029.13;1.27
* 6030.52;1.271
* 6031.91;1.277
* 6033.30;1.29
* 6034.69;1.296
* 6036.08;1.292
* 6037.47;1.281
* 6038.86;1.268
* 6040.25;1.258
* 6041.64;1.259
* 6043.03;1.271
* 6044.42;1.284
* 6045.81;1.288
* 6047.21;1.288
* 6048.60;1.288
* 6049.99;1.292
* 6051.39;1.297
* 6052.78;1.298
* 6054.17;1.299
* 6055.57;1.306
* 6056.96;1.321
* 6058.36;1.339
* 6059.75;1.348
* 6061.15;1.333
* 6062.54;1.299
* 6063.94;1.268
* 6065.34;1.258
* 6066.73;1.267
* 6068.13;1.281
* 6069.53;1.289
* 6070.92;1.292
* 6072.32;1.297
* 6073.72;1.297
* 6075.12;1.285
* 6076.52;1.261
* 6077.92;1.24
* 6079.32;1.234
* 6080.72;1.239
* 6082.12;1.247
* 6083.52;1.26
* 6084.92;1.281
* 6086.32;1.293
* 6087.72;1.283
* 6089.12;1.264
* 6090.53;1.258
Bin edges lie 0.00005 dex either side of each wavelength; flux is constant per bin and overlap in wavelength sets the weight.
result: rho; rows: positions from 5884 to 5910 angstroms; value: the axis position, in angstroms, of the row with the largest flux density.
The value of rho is 5908.19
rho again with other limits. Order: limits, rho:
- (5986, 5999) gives 5989.01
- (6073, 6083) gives 6073.72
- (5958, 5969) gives 5968.36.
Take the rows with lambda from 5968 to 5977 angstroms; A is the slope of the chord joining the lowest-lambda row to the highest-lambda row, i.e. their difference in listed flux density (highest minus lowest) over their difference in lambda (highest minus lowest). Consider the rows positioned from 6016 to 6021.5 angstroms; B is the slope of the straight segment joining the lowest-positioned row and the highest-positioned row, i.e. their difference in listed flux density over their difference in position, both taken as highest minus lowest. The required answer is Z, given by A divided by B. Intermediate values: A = -0.005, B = -0.0024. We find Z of 2.3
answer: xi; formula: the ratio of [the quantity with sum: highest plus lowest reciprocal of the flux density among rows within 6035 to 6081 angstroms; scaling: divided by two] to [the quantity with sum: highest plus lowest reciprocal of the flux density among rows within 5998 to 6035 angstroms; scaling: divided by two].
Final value 0.97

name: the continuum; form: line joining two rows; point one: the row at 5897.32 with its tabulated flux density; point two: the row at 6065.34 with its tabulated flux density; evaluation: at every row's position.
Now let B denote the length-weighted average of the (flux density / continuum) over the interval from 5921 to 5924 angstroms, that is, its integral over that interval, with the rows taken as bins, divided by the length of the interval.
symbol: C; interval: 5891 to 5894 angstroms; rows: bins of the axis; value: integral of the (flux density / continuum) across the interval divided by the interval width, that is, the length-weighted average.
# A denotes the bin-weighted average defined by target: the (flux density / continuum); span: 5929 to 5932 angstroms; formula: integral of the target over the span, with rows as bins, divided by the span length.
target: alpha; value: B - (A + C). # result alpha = -0.94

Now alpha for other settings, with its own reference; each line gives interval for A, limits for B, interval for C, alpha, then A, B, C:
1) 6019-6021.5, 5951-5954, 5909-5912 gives -1.01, 0.99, 1.09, 1.11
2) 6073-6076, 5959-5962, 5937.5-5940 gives -1.02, 1.02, 1.07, 1.07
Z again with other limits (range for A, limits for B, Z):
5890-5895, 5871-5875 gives -2.6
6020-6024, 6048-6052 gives 1.0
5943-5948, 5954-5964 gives 30.7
